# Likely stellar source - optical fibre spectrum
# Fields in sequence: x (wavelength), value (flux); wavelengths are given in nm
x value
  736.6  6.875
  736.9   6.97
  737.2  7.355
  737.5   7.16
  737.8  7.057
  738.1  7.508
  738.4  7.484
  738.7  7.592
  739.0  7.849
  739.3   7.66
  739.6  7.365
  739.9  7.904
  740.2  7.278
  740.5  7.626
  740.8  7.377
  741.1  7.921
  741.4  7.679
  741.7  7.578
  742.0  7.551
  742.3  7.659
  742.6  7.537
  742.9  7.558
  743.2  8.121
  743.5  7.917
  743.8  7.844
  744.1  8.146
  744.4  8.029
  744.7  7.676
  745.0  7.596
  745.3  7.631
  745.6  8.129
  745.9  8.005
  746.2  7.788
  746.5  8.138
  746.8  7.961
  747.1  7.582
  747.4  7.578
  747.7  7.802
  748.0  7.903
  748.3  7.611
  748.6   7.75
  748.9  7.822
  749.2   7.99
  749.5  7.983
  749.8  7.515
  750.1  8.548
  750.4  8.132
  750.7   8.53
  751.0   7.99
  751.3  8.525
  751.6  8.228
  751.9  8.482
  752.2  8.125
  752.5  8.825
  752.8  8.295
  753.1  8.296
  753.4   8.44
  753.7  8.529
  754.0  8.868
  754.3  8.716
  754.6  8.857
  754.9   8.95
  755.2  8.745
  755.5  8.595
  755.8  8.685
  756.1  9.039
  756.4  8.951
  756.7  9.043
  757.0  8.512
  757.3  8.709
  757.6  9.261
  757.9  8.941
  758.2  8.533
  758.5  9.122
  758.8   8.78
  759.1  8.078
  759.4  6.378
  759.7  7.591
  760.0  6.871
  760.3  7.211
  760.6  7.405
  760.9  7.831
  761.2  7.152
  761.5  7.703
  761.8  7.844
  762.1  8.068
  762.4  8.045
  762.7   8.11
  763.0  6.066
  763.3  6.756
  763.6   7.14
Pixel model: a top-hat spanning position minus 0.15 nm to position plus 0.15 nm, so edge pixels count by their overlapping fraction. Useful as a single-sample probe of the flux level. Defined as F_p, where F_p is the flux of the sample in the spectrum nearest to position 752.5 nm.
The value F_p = 8.825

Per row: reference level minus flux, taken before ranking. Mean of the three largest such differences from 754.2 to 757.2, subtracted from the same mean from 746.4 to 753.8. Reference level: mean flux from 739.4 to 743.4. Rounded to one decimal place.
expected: 1.0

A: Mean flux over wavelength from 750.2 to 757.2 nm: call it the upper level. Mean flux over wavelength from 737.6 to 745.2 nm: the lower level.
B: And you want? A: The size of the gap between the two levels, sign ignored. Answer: 0.92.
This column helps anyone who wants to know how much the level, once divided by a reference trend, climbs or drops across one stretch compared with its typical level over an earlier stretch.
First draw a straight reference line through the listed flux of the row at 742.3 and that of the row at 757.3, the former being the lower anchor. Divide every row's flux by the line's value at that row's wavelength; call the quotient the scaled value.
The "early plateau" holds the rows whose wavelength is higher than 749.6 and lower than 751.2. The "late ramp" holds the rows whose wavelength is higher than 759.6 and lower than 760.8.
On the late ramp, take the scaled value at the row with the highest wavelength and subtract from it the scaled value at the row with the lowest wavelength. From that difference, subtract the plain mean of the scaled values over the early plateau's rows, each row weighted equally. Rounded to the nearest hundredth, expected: -1.02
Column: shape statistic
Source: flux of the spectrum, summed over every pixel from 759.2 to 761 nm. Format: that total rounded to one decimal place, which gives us 43.3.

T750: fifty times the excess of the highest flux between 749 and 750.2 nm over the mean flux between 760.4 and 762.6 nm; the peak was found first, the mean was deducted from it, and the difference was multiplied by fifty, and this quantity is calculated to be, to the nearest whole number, 41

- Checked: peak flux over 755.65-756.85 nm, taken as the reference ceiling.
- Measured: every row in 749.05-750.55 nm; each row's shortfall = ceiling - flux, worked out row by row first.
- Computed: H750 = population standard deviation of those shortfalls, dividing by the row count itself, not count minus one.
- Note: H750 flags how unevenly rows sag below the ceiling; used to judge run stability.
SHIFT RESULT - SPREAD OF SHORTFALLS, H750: 0.33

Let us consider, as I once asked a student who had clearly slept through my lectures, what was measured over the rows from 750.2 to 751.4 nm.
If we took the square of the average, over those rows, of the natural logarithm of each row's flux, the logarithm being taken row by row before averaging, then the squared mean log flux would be 4.47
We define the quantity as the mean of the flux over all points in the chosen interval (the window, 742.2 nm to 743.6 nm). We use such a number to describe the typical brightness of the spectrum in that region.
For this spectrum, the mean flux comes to 7.8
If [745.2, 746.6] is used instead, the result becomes 7.9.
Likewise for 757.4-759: 8.9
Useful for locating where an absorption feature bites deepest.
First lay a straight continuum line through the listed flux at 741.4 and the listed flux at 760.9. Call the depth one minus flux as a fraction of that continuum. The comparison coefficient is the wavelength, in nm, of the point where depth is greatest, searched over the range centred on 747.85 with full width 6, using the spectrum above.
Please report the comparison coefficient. 749.8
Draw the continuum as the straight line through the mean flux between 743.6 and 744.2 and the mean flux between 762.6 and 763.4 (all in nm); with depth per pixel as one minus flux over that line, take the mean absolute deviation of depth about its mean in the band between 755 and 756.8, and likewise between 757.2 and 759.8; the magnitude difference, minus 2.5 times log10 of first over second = 1.3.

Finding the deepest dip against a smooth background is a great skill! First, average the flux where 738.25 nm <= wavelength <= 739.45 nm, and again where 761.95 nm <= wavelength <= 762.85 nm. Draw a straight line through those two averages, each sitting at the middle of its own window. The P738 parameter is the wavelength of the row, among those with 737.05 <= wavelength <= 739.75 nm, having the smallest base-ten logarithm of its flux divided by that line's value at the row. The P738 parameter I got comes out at 737.8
